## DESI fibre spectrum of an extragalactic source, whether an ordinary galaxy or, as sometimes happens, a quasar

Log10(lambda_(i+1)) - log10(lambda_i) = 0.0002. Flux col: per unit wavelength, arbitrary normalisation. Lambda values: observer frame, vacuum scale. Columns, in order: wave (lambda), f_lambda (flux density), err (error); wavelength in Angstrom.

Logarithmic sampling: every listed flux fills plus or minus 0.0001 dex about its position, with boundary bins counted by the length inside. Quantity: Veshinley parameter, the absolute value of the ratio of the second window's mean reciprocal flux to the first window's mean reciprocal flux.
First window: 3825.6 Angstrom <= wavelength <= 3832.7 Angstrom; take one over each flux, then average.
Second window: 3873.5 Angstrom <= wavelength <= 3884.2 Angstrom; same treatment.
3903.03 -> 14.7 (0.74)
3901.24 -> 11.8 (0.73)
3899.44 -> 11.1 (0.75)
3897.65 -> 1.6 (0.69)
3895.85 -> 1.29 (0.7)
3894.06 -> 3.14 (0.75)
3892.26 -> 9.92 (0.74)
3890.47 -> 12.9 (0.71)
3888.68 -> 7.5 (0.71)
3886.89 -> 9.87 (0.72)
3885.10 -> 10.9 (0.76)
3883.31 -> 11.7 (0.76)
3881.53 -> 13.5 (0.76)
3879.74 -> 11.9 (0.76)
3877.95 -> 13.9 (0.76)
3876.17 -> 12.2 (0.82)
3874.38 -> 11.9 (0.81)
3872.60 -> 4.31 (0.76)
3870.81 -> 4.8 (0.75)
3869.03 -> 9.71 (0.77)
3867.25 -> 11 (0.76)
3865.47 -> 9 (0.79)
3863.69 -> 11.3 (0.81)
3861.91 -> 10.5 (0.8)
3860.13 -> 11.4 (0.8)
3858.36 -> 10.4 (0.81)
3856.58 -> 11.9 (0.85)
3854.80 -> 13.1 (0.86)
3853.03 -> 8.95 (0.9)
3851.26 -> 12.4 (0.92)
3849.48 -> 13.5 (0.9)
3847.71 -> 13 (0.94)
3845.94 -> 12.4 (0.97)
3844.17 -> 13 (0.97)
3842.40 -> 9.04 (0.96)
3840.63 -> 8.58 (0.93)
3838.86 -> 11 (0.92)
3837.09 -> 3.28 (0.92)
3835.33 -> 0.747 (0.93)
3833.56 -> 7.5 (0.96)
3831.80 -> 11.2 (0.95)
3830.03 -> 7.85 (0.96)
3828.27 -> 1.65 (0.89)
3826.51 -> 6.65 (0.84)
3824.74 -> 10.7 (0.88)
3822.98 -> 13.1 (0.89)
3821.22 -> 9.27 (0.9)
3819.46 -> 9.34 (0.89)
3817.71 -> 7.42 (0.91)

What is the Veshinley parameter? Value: 0.33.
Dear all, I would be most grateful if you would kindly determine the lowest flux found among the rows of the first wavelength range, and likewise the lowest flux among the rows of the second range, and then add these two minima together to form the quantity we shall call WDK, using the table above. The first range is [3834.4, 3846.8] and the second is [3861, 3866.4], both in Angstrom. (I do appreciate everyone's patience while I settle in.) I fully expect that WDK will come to 10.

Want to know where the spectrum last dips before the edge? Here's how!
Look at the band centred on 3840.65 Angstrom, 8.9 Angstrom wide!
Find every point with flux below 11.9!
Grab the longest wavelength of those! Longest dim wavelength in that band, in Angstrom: 3842.40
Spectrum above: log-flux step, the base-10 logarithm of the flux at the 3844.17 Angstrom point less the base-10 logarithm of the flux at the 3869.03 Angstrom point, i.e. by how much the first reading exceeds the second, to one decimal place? 0.1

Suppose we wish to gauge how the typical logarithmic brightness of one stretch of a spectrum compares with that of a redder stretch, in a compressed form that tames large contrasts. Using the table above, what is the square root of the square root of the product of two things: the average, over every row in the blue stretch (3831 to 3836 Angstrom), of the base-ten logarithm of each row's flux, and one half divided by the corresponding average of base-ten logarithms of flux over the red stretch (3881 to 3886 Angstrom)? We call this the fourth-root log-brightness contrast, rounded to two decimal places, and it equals 0.73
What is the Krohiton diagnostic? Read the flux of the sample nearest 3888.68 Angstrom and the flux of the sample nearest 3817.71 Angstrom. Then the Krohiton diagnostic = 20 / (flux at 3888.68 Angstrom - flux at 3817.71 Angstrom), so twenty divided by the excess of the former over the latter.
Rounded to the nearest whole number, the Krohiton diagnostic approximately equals 250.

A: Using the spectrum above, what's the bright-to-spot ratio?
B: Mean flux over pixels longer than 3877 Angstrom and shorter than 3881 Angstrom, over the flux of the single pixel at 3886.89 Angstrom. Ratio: 1.31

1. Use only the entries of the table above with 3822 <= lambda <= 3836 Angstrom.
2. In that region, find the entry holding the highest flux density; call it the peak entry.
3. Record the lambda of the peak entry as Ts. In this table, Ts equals 3822.98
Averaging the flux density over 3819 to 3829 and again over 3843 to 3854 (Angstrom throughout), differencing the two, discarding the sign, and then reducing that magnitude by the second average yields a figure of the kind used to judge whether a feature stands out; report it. -8.5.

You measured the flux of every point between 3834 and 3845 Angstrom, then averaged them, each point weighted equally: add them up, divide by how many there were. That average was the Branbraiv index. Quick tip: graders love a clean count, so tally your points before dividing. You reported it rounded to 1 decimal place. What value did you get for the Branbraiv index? 7.6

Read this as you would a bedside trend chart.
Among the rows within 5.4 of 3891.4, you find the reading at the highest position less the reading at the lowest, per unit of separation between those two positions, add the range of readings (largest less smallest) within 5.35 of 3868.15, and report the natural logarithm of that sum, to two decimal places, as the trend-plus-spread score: 1.80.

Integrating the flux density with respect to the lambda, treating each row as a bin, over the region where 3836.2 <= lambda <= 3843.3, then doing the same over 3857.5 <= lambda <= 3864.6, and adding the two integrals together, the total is 134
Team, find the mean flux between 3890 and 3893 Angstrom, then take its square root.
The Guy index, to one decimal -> 3.4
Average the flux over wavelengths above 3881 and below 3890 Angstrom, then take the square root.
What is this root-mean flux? 3.27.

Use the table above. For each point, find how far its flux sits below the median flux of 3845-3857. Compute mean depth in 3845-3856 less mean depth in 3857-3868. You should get -1.6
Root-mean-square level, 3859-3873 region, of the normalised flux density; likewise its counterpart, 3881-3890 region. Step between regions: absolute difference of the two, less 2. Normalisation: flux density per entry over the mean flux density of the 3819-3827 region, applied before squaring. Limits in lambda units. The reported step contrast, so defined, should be -1.85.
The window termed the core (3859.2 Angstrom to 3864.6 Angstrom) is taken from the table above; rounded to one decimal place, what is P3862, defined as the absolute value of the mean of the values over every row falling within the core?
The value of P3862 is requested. 11.1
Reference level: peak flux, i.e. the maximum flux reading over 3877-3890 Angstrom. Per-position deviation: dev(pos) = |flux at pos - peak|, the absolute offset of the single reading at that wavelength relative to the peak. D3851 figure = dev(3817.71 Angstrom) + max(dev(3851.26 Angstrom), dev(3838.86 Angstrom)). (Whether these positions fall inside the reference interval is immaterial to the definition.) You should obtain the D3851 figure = 9.4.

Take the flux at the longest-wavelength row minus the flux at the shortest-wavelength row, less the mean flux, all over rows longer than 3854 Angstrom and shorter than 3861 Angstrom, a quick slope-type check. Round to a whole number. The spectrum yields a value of -13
